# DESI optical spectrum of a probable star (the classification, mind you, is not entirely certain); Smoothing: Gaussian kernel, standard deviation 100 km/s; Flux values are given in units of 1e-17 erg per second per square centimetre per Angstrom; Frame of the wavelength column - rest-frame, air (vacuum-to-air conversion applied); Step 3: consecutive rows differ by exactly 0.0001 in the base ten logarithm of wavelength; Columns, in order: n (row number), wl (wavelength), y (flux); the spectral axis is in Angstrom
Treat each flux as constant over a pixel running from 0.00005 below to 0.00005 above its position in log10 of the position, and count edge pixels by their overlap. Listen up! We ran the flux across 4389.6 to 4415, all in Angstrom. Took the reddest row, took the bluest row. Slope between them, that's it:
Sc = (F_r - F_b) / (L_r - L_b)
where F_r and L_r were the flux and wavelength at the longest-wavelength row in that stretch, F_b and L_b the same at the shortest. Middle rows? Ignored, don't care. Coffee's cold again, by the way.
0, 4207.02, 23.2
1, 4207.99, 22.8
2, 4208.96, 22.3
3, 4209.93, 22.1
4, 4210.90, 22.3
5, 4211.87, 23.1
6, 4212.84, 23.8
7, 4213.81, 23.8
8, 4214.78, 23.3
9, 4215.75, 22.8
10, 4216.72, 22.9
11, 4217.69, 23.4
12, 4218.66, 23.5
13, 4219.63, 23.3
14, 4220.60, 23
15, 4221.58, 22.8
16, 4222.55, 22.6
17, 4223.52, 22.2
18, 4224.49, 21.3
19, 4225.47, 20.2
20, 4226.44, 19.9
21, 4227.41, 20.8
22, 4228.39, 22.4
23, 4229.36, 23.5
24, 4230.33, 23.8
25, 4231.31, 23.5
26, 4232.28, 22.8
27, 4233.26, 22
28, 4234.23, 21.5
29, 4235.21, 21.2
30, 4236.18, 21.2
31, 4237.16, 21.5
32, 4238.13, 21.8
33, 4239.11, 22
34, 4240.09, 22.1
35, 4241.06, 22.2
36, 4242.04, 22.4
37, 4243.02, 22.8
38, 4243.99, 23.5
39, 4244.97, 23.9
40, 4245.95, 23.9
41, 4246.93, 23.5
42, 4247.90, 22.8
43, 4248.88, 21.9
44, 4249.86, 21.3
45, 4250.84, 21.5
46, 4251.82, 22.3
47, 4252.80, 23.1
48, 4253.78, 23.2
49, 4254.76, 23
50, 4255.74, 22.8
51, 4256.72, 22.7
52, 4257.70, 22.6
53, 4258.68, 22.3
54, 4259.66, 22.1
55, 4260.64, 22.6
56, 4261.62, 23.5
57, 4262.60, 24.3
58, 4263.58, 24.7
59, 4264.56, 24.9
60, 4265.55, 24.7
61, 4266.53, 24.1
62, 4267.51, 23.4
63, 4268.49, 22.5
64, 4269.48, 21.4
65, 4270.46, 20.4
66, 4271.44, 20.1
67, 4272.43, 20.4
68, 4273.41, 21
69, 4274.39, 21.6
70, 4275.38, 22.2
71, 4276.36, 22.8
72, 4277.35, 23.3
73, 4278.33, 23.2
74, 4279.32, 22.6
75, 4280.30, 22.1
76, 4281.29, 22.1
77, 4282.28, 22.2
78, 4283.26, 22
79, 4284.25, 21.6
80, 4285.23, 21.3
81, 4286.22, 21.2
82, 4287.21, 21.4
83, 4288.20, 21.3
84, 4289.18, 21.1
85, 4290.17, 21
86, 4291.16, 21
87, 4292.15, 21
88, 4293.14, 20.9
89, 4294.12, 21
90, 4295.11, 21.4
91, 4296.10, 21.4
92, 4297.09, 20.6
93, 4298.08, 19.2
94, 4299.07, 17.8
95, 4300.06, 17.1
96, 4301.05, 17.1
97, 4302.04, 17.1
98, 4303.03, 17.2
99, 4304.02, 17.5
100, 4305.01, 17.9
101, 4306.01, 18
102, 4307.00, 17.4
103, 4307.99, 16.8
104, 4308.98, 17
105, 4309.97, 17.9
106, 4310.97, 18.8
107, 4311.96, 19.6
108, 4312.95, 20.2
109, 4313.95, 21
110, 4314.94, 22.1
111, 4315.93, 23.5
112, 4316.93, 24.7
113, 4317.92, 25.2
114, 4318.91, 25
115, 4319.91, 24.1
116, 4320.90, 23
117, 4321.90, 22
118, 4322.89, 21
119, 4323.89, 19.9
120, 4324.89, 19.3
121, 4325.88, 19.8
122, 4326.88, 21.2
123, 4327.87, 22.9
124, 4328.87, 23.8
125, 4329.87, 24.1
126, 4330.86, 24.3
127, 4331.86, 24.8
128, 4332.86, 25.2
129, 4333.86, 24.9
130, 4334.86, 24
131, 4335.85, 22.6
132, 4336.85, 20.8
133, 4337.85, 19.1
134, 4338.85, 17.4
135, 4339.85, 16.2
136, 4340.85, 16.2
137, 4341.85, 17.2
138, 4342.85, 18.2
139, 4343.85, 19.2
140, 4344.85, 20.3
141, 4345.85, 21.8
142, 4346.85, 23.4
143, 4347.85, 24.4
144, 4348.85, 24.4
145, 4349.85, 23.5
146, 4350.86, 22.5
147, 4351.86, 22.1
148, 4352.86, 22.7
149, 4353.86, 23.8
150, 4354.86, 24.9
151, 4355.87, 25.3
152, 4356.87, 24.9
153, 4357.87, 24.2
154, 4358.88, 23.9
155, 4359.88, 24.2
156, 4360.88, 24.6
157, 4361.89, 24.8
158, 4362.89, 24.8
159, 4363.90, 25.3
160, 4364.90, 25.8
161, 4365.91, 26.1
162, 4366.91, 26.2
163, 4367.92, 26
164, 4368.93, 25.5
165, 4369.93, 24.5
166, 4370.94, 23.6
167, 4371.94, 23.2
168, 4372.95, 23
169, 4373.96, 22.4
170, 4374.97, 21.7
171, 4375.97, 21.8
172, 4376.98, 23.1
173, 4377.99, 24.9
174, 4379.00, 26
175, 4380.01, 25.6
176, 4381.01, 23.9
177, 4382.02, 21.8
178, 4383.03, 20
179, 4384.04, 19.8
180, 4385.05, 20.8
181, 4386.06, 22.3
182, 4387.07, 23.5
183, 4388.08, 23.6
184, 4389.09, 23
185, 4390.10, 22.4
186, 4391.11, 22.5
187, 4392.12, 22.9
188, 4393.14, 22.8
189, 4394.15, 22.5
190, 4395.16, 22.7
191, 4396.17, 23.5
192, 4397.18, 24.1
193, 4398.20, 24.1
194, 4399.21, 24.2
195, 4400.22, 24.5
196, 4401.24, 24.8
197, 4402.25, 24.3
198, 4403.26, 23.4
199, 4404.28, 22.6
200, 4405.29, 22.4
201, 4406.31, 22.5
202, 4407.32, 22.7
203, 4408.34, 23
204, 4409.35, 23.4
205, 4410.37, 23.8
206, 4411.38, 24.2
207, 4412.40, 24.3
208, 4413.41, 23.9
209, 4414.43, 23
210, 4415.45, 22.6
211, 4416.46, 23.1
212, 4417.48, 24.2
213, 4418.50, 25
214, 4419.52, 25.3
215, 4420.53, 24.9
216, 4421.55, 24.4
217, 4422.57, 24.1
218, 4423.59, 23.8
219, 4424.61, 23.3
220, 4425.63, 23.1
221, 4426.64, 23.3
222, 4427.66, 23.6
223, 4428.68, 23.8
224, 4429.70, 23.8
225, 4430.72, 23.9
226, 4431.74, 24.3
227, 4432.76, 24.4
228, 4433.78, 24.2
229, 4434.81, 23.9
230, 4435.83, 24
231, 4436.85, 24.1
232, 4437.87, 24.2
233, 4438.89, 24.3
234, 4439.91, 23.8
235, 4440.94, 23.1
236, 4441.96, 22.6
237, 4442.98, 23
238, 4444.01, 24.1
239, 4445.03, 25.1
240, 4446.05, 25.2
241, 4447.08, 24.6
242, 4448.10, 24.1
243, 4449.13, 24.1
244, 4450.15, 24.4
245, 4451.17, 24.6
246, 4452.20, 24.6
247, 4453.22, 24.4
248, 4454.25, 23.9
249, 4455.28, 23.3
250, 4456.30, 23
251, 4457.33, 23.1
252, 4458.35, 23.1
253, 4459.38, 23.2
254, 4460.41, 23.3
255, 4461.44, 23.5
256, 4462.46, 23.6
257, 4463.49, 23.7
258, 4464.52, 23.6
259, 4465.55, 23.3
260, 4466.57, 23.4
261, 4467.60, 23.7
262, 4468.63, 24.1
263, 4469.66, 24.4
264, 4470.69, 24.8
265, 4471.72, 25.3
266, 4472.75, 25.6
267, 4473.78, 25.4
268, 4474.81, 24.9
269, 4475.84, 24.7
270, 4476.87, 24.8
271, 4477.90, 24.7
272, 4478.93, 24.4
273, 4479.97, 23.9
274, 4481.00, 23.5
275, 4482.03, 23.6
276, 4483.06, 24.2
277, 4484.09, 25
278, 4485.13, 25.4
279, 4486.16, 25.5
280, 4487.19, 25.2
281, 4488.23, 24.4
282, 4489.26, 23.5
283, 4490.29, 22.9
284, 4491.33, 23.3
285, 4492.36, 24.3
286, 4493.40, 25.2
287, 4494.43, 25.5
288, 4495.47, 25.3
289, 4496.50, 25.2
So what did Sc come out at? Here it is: 0.025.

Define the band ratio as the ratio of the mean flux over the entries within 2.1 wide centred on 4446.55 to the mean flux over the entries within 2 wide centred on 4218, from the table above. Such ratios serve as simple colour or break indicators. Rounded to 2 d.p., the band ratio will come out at 1.06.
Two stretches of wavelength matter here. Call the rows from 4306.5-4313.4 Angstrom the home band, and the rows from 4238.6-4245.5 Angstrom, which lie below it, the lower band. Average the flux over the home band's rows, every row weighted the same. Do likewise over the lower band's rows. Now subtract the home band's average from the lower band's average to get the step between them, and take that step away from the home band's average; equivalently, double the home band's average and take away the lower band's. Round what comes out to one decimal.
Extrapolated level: 13.8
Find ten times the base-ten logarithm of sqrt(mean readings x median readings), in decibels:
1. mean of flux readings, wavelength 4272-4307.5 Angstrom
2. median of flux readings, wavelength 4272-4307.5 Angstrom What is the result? 13.2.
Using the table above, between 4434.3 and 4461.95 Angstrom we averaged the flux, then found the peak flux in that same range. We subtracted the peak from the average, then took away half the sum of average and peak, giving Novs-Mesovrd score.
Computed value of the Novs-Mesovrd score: -25.9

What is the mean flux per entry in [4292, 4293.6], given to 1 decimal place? 20.9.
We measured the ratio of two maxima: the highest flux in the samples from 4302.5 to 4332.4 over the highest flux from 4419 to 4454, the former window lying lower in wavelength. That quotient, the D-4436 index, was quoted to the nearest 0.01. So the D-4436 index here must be 1.00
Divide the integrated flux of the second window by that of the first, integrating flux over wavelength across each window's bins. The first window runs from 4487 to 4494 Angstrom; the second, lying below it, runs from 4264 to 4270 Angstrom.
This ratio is 0.8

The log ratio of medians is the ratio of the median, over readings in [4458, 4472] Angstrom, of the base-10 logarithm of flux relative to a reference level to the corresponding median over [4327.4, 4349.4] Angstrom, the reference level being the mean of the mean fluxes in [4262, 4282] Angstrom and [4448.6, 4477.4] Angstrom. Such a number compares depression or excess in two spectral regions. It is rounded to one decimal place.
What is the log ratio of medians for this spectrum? -0.5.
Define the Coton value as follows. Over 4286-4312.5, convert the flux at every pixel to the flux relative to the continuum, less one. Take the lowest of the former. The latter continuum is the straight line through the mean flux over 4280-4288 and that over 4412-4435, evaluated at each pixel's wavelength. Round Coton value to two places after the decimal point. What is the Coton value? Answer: -0.24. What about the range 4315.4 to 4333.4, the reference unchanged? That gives -0.14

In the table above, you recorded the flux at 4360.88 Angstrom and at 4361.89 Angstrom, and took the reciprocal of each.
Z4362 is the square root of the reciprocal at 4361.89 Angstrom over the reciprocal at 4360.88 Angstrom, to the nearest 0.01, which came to 1.00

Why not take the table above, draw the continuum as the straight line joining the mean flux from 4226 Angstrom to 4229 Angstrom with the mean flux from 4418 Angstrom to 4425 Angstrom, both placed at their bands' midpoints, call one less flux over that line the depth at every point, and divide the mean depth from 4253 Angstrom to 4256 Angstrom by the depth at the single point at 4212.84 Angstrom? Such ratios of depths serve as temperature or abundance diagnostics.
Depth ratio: 0.5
